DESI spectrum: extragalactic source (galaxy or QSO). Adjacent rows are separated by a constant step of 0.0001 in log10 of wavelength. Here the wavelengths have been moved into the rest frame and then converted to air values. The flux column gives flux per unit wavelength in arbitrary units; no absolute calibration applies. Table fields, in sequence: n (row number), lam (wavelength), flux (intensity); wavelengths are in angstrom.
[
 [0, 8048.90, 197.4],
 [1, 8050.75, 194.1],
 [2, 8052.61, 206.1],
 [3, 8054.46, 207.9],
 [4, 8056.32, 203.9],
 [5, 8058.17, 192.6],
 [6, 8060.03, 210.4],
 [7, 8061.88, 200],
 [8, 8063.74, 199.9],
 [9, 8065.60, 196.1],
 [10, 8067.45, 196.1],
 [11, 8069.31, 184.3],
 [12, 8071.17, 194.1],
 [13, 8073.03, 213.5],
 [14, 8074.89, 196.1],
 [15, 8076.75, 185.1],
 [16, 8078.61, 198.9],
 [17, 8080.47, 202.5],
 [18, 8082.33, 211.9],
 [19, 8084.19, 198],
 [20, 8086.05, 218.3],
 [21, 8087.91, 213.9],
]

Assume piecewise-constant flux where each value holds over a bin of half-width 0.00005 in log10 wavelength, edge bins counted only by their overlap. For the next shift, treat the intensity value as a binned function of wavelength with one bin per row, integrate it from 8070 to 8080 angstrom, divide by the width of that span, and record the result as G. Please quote 197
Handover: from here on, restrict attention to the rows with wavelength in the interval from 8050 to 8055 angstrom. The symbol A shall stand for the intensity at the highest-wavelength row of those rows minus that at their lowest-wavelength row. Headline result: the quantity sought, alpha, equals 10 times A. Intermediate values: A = 14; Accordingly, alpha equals 138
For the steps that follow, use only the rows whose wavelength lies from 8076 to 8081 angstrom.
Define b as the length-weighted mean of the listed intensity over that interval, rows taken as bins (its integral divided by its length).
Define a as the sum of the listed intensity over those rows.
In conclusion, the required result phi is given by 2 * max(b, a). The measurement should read 1173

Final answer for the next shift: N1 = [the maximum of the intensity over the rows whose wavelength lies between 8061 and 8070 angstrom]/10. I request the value 20.0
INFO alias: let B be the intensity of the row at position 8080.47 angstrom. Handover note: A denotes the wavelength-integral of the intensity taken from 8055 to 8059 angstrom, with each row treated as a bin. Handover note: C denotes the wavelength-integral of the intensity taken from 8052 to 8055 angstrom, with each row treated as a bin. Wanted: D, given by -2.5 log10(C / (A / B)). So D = -5.50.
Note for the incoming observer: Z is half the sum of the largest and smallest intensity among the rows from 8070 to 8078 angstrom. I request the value 199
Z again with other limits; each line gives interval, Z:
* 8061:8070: 192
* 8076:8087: 202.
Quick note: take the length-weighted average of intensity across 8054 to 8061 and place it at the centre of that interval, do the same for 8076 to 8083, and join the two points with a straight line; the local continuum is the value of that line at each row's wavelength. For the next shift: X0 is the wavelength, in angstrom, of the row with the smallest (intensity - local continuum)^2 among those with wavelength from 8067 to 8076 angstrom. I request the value 8074.89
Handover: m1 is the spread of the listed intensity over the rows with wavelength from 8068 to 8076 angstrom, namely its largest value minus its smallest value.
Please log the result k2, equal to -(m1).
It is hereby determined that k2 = -29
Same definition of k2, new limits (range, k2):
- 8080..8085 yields -14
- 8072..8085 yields -28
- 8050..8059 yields -15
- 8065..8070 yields -12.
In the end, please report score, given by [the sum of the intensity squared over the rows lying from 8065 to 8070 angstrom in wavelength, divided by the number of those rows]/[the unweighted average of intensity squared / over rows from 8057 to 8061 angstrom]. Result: 0.91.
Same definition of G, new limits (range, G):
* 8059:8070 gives 198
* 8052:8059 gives 203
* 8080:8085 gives 205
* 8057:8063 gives 201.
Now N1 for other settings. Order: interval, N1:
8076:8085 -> 21.2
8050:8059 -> 20.8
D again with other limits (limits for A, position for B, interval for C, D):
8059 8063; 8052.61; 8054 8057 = -5.48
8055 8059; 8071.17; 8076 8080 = -5.69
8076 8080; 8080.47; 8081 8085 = -5.83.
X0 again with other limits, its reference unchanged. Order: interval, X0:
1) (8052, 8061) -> 8056.32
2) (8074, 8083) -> 8078.61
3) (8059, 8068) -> 8063.74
